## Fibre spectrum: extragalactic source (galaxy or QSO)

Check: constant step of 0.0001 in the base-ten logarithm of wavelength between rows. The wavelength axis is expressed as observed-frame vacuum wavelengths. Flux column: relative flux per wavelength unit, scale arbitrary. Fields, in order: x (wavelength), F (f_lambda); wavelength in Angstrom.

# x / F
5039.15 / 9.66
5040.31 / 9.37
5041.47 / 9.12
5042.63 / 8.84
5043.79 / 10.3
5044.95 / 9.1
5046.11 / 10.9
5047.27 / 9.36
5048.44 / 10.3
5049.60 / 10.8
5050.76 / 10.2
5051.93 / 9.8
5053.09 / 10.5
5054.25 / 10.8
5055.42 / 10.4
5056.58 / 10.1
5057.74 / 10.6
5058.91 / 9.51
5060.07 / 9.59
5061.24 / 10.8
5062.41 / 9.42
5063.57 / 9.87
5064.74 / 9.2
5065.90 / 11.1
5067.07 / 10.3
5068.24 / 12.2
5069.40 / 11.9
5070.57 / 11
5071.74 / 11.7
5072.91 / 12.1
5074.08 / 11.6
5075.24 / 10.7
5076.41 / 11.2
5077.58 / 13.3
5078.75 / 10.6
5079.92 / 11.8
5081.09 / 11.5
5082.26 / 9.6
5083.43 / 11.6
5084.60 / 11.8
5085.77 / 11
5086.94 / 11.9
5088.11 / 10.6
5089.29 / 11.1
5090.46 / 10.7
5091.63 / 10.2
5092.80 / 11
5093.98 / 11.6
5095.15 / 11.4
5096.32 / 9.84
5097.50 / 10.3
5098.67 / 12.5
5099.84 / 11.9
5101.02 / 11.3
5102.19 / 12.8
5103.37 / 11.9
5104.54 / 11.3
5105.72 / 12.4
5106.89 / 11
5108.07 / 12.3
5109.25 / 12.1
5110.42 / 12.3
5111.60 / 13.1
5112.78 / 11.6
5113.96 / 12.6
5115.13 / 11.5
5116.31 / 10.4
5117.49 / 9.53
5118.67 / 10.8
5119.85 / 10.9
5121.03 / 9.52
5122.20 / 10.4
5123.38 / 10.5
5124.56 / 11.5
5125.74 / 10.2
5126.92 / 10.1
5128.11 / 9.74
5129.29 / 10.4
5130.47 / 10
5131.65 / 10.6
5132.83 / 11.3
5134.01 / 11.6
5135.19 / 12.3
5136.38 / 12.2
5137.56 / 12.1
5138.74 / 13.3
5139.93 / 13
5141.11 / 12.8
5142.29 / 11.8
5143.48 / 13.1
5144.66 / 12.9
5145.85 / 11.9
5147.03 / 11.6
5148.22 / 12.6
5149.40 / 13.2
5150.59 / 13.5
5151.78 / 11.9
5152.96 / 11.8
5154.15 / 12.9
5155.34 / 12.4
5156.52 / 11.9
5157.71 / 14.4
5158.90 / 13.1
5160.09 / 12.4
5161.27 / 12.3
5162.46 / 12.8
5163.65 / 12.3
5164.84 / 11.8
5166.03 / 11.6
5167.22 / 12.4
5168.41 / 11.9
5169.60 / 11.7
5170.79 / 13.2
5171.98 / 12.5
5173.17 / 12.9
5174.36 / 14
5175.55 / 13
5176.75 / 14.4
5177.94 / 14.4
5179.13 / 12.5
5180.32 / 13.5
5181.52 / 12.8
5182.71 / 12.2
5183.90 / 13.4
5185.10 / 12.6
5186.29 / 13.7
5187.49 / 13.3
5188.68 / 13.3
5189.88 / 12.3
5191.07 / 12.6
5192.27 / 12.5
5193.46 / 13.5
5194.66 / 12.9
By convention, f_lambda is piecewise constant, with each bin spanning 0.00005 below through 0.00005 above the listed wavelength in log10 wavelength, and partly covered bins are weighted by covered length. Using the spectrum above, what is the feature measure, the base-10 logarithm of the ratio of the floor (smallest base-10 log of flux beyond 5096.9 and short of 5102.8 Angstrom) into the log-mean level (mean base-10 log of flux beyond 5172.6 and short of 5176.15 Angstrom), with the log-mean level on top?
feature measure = 0.045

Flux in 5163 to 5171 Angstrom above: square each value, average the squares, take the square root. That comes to 12.1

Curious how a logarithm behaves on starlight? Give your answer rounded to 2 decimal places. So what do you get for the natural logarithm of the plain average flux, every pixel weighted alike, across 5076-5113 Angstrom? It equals 2.44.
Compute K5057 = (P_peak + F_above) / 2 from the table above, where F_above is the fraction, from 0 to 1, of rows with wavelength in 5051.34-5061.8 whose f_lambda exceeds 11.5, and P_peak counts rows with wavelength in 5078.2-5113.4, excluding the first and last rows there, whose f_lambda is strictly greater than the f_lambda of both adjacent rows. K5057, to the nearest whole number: 5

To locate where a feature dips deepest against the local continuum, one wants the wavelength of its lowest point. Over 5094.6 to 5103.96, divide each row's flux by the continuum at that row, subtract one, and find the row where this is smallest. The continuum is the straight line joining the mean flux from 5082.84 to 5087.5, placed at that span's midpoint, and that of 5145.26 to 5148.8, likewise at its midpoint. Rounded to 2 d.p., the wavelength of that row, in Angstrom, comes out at 5096.32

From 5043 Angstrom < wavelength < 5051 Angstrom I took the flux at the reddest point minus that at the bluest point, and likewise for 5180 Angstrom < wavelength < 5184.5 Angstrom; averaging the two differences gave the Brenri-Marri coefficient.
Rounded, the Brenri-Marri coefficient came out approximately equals -0.1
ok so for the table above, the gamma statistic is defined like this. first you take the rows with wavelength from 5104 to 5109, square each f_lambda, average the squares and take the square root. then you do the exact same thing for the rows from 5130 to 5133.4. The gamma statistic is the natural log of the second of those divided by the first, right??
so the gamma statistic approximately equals -0.10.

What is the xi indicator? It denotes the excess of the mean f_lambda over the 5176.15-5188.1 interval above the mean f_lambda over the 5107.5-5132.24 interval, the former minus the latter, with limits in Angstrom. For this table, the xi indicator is 2.3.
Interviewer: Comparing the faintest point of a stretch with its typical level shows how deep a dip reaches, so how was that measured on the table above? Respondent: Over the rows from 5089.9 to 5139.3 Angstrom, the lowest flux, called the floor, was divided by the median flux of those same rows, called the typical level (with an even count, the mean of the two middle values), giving 0.84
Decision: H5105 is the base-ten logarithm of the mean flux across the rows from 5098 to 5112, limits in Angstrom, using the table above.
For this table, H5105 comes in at 1.08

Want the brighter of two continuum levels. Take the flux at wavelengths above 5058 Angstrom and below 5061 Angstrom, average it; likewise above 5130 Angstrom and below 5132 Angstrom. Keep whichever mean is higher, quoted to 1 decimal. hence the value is 10.3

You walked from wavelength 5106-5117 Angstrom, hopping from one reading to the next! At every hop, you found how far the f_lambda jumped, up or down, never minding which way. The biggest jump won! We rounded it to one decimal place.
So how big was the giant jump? 1.5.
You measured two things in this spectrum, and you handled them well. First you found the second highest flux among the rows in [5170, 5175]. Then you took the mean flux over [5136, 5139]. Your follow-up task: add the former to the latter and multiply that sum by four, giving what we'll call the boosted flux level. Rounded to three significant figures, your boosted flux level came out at 103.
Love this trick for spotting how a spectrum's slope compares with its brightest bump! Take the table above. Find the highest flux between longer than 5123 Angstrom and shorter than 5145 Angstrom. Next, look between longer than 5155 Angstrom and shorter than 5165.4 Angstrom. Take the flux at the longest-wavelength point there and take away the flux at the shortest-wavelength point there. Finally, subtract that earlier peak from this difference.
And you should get -13.9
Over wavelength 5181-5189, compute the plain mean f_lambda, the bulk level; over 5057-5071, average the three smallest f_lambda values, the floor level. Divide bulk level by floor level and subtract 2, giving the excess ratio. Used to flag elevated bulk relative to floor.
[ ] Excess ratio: -0.61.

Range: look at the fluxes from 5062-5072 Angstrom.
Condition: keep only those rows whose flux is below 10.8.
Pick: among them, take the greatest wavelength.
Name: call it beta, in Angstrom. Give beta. 5067.07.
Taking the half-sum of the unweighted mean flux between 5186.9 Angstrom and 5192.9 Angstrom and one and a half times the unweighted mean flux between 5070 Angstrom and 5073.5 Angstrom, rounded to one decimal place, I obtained 15.1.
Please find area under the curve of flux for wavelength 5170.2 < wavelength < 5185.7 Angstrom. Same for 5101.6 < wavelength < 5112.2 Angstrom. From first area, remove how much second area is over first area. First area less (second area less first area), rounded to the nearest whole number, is 280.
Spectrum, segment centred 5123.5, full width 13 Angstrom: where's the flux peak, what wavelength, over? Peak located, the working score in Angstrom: 5124.56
